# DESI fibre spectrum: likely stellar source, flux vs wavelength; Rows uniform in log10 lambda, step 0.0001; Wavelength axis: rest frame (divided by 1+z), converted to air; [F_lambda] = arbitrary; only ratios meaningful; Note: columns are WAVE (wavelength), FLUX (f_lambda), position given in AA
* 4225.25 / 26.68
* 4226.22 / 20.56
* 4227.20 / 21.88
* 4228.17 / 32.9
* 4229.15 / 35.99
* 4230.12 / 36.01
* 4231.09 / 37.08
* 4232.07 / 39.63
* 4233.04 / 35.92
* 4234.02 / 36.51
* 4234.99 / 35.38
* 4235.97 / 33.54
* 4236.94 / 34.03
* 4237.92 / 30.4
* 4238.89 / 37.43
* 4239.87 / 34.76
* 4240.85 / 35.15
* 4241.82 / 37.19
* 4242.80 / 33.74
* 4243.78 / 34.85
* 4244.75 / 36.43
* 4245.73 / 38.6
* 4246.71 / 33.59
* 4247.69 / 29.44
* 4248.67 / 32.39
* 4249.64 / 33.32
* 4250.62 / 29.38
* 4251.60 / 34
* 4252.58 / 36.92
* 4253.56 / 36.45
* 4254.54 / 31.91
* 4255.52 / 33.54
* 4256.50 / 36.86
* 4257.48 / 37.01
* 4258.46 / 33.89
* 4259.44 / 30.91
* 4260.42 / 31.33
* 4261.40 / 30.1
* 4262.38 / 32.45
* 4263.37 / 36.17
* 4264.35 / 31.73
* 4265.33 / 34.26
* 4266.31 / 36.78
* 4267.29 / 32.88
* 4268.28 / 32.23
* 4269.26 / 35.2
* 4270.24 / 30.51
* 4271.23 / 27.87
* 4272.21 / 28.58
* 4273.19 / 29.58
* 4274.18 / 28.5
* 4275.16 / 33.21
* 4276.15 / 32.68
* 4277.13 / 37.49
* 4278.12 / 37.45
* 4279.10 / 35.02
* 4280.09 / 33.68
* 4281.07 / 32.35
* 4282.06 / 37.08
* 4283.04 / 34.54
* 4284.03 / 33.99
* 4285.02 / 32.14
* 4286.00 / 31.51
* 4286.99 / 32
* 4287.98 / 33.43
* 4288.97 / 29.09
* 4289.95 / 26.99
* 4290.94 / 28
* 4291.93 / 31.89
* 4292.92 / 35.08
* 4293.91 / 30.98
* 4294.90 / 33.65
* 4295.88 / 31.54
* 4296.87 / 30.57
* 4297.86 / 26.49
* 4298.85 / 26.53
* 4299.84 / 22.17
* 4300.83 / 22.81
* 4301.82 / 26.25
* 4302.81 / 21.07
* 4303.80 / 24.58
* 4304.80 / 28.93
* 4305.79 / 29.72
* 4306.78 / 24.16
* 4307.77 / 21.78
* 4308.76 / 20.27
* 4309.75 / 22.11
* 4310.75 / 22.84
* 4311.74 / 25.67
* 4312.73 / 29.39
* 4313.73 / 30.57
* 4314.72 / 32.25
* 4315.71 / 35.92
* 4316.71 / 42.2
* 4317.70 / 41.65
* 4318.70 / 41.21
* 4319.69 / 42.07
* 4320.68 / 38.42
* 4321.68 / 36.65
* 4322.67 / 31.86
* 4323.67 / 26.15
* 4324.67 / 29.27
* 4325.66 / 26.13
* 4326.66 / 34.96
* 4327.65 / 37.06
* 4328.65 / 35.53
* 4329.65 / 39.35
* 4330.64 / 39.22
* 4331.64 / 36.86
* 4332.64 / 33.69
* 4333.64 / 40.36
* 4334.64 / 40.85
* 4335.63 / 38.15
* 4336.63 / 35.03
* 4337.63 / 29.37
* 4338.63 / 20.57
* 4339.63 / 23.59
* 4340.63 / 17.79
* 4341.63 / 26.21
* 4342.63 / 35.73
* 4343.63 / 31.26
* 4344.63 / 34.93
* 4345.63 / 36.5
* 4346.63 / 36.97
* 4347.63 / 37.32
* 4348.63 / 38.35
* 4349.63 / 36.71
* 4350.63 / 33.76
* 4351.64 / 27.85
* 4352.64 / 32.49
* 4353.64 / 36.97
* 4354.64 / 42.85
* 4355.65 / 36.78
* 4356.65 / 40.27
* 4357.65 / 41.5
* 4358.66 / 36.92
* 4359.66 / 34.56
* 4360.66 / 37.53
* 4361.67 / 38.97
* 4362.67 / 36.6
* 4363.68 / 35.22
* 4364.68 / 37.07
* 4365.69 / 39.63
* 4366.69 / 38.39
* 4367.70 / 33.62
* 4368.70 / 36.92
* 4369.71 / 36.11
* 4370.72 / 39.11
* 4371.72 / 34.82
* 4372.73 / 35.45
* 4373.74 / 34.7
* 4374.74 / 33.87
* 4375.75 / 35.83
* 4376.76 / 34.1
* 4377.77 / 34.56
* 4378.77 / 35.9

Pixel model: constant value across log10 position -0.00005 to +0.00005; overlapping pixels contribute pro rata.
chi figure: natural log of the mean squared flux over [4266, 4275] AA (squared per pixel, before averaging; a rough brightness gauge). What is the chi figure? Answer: 6.9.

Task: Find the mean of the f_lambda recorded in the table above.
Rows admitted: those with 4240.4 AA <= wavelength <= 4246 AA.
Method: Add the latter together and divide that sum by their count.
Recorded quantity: 36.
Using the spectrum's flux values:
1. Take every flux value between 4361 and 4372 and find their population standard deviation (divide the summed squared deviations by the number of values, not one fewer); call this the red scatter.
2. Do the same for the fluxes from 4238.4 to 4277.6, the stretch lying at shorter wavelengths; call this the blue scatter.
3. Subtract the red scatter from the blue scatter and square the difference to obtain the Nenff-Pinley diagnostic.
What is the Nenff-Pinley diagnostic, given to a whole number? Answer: 1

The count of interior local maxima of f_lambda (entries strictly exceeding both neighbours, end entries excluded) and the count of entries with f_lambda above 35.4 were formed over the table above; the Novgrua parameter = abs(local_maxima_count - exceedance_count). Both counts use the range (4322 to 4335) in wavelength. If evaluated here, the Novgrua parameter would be 4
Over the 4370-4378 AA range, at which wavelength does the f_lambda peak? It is 4370.72 AA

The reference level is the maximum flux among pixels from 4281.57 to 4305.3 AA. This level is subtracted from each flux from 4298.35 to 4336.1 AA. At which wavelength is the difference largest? 4316.71 AA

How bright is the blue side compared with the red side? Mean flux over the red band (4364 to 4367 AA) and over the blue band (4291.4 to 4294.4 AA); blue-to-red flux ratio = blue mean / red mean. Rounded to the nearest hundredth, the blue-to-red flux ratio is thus 0.85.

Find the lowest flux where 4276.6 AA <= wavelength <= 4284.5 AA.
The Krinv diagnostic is 32.35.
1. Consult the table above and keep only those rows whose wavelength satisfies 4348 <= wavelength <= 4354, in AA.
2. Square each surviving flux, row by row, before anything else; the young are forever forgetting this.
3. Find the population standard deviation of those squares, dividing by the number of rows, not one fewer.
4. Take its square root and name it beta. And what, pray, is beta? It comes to 15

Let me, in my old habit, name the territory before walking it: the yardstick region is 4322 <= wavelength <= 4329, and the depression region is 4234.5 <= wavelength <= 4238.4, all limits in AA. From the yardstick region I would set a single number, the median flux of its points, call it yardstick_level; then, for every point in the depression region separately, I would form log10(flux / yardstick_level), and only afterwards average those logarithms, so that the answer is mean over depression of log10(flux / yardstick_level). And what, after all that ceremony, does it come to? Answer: 0.019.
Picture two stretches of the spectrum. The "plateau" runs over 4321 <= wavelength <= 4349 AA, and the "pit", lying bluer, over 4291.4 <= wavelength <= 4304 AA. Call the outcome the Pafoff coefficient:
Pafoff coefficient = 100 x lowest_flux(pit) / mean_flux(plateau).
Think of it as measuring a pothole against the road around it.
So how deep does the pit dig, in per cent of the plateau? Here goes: 63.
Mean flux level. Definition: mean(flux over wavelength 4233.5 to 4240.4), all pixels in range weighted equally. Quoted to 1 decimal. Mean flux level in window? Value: 34.6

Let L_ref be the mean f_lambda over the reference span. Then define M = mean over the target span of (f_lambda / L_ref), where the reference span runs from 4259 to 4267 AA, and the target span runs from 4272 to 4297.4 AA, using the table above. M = 0.98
